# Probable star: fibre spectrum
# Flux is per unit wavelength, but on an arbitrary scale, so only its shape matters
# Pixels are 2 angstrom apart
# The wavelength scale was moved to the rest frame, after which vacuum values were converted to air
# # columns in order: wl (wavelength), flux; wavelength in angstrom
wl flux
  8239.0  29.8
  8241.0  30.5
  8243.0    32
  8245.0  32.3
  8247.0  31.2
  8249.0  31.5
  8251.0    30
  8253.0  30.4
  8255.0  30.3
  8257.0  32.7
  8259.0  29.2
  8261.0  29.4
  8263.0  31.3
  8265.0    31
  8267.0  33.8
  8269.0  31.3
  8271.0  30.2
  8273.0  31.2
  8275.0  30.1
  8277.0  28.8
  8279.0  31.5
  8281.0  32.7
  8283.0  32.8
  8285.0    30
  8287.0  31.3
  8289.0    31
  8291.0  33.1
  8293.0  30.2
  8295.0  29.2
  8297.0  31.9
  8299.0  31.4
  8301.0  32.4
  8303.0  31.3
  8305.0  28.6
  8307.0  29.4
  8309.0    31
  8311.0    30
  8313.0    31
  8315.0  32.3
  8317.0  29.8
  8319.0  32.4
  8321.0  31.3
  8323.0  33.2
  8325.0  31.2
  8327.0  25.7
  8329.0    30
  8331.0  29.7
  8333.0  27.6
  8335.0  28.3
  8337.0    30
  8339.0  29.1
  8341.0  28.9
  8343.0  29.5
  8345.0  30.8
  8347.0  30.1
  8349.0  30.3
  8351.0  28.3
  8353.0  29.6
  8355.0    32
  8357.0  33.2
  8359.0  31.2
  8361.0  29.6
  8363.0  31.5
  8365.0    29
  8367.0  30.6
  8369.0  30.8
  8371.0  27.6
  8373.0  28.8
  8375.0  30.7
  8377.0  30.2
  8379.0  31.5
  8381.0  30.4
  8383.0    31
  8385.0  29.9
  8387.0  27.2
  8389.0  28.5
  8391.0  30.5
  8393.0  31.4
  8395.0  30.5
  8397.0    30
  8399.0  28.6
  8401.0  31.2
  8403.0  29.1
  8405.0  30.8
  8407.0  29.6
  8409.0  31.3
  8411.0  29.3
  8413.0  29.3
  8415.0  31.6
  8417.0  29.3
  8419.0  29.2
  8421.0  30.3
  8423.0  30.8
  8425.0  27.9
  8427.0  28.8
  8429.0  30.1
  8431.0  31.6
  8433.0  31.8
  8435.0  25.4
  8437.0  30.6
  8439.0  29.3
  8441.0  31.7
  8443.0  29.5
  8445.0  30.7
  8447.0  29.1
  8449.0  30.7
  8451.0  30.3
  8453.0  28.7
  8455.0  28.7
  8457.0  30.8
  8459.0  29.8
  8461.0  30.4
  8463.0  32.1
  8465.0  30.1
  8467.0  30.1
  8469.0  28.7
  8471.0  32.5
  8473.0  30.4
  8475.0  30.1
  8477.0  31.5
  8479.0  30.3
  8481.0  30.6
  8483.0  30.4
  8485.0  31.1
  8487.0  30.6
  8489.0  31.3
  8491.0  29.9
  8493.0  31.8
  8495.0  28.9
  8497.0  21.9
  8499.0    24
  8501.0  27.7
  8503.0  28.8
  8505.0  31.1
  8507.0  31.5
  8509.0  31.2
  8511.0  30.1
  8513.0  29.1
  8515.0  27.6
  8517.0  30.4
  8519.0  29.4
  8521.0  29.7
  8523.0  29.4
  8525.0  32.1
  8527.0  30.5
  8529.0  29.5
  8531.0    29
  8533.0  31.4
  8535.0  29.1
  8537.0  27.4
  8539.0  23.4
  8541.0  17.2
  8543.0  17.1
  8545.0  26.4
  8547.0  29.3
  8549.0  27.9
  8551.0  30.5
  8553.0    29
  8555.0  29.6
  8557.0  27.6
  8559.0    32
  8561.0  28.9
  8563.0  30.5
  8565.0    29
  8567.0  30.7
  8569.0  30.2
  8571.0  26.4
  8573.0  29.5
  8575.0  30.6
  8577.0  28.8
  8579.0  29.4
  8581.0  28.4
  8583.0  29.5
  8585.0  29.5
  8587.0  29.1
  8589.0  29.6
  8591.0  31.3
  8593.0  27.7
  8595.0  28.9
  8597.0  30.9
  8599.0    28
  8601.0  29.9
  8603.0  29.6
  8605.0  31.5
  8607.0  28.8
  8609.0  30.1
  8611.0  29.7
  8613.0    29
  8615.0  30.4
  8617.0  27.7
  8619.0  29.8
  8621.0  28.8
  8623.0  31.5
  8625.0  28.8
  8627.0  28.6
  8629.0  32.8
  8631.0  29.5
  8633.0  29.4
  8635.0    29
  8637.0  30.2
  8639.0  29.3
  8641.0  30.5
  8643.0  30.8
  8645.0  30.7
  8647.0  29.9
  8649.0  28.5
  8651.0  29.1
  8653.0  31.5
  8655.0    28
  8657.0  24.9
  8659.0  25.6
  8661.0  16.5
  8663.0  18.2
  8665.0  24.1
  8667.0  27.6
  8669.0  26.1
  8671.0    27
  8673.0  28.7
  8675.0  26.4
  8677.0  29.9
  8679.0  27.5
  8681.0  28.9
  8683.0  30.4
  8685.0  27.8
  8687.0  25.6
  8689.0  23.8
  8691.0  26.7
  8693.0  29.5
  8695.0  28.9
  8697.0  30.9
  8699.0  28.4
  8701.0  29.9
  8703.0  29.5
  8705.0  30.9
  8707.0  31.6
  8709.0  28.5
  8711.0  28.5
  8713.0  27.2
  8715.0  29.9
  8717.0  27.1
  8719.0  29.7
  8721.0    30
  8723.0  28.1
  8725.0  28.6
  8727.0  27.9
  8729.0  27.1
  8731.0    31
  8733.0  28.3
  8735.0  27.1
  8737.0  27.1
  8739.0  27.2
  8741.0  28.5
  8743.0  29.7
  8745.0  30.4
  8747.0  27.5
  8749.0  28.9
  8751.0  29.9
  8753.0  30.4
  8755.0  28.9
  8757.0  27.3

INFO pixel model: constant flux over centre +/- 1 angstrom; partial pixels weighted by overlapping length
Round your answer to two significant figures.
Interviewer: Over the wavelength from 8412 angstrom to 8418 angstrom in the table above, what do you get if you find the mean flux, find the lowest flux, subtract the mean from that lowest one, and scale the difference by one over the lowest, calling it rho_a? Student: -0.026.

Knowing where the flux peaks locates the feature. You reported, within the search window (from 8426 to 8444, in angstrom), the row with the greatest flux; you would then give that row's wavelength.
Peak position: 8433.0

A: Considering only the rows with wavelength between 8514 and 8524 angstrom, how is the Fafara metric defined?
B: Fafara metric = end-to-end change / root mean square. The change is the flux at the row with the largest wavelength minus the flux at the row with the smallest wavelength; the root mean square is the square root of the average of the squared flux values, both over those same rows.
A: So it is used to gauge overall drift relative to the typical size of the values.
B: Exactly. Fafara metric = 0.06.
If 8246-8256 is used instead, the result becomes -0.03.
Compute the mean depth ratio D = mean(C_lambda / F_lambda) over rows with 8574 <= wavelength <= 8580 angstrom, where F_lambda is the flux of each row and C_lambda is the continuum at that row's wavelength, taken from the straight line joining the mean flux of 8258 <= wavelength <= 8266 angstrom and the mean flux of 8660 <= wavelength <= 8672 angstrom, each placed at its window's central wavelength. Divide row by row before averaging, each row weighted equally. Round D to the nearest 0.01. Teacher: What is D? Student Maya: 0.84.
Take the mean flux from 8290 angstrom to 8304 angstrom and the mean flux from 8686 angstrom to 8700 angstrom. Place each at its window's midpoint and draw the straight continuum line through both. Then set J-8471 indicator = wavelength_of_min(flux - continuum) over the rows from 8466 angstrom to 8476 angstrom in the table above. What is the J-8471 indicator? 8469.0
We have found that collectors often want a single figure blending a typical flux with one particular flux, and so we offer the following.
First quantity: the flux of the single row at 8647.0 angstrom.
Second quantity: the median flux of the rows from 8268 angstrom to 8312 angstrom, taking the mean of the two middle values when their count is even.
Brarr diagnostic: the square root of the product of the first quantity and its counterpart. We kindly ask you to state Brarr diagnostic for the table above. 30.5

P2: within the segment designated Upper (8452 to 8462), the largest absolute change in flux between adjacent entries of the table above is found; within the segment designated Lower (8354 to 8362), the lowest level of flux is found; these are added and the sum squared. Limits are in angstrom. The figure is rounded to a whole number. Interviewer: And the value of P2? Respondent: 1005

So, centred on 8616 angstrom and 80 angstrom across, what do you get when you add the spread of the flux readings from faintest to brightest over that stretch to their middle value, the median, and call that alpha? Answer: 34.6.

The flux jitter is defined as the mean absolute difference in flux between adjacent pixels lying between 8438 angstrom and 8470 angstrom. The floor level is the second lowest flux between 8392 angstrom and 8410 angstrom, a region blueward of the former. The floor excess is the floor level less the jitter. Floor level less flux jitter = 27.8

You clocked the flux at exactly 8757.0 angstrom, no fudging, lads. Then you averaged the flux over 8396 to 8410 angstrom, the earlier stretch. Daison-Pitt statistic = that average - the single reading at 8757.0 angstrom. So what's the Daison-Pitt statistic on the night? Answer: 3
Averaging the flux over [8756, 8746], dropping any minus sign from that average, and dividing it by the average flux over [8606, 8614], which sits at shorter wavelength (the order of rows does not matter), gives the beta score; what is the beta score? 0.99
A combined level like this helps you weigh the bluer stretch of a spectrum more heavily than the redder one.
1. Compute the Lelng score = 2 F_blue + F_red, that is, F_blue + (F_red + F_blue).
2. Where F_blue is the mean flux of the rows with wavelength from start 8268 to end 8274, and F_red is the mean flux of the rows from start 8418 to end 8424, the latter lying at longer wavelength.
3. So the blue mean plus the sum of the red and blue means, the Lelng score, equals 91.9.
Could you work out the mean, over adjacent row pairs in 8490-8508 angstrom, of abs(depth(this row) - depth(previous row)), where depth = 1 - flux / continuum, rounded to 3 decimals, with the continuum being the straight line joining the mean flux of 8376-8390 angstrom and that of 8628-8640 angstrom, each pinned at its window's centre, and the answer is 0.089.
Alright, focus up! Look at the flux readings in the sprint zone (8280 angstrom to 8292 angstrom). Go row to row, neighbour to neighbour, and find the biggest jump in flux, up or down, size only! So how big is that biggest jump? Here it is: 2.80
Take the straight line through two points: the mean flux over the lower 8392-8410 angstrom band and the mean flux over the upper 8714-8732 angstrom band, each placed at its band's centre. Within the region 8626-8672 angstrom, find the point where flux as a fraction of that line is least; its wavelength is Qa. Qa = 8661.0 angstrom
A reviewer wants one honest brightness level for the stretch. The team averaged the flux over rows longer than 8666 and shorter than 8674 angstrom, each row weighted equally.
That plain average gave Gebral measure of 27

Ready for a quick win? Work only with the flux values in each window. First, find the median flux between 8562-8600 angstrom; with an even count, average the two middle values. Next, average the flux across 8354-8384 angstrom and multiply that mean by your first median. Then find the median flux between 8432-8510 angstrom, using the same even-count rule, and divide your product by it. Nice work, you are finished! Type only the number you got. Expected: 29.6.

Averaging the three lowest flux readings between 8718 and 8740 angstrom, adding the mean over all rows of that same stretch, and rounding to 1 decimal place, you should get 55.5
